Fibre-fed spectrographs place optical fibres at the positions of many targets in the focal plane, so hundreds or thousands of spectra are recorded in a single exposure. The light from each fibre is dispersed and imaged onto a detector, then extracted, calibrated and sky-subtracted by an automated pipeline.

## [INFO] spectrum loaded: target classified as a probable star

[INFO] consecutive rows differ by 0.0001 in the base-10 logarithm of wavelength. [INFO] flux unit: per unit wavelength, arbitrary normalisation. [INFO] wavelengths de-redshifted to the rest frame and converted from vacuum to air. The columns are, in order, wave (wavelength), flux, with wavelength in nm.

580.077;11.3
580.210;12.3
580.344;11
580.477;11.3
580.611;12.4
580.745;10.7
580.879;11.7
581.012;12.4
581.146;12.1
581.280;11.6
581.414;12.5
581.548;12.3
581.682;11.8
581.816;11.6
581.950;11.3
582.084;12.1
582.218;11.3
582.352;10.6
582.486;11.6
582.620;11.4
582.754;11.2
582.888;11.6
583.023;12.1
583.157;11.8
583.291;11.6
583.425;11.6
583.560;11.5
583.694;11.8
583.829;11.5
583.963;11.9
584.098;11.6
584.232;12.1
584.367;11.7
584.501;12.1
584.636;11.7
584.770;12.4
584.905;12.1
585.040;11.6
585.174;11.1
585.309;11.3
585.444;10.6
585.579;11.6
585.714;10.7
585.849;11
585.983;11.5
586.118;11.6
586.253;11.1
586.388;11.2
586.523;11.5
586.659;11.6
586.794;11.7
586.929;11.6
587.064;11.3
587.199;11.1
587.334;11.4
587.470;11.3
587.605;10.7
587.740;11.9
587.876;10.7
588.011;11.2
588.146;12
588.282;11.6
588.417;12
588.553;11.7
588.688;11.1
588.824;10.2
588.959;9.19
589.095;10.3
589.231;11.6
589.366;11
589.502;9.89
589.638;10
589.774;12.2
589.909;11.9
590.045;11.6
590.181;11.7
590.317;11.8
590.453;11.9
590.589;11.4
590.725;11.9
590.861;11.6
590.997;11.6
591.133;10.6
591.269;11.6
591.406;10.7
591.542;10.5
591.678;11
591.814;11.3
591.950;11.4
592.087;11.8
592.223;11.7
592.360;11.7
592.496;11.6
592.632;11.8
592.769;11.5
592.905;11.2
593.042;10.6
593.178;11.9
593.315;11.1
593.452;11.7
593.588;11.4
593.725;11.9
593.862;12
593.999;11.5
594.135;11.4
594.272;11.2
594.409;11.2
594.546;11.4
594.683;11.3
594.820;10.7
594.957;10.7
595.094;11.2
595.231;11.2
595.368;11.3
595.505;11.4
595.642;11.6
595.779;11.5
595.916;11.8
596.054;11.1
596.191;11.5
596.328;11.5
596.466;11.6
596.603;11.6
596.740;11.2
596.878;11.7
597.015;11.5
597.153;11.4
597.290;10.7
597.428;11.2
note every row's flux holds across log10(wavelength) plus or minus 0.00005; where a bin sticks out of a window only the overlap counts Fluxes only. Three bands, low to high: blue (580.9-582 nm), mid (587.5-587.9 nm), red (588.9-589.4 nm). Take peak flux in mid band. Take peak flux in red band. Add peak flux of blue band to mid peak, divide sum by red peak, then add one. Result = 3.10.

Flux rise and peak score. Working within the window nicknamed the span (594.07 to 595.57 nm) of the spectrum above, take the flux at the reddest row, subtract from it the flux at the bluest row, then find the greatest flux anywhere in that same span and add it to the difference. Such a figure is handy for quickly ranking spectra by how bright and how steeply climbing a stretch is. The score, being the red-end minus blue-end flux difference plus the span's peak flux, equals 11.4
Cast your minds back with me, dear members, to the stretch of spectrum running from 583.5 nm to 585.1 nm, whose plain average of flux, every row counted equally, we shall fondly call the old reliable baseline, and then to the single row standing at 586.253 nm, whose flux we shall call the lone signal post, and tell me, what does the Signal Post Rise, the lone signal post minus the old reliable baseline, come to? -0.7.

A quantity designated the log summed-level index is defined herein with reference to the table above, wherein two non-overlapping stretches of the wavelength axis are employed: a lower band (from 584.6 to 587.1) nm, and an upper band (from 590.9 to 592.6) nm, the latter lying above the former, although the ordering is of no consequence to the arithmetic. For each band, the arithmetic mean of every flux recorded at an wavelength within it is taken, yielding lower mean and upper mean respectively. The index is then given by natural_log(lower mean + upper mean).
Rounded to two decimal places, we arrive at 3.12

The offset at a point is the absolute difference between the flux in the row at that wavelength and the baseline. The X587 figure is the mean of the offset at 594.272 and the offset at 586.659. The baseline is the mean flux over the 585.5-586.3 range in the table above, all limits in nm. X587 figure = 0.20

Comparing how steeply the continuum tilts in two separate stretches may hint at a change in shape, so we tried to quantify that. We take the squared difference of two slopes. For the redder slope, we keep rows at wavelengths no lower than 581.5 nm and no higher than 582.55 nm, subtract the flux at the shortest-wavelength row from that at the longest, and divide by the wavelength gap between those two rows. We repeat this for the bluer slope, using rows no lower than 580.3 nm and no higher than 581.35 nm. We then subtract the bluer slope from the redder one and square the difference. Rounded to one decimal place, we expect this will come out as 1.9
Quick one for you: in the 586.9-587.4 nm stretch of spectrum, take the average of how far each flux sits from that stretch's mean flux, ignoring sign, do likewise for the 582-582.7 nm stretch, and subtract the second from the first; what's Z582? -0.2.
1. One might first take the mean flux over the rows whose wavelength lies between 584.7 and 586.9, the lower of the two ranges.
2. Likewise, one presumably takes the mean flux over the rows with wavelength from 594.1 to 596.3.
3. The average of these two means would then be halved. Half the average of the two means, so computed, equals 5.67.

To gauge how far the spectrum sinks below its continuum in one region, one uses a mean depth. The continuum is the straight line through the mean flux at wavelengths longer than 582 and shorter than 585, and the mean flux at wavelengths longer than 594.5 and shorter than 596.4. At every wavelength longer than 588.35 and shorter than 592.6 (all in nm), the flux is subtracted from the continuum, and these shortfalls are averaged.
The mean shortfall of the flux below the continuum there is 0.22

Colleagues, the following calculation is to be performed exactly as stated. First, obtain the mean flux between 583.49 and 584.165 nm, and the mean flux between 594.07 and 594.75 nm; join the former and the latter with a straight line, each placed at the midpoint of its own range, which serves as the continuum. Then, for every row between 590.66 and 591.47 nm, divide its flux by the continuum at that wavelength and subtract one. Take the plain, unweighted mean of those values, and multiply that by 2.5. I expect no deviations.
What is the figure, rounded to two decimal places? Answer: -0.02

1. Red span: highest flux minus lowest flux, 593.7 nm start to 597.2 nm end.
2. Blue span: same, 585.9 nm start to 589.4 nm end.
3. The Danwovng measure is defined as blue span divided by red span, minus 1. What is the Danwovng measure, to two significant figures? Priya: 1.2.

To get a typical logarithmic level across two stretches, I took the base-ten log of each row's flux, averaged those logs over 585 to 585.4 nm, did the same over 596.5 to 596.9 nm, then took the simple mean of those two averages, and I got 1.06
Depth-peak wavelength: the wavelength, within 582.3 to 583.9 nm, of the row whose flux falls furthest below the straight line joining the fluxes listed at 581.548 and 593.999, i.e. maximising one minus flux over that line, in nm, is 582.352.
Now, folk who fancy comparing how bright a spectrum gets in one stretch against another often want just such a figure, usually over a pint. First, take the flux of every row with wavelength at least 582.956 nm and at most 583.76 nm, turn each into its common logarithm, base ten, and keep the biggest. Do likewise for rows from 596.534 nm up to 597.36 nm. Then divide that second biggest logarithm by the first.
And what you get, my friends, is 0.987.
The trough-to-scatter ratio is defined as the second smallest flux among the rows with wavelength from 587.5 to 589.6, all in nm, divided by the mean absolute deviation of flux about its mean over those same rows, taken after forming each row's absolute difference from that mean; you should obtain 15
